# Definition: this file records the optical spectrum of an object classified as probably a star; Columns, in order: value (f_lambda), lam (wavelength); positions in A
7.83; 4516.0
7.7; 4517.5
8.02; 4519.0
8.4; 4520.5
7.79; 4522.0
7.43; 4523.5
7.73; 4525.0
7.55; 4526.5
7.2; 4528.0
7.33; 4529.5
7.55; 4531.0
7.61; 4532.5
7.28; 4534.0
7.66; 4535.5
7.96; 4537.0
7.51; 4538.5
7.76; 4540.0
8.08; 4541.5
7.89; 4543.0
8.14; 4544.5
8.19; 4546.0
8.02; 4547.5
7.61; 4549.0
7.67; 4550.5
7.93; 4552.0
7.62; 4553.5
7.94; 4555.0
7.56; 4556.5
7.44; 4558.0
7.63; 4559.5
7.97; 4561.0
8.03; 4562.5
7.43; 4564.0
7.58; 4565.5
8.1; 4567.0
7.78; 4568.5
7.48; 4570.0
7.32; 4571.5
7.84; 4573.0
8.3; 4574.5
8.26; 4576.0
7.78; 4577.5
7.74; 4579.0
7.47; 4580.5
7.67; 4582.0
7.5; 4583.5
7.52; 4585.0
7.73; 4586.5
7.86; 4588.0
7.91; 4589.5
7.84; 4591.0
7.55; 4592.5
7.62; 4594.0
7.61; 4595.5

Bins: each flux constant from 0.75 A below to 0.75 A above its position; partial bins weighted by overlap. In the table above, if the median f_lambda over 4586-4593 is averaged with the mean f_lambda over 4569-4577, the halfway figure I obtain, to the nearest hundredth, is 7.84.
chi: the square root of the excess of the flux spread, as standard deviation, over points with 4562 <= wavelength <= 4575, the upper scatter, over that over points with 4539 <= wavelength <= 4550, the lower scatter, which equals 0.35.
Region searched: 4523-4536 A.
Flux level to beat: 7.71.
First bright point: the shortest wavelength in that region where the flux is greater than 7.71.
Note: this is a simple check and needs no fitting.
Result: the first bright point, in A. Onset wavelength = 4525.0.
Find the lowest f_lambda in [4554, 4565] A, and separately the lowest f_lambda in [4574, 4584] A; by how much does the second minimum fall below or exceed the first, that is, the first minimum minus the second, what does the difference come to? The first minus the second -0.04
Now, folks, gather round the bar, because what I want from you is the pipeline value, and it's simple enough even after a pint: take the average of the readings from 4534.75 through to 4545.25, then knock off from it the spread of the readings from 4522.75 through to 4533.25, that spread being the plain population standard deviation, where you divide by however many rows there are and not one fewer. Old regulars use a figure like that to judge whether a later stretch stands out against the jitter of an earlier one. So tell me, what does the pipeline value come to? 7.7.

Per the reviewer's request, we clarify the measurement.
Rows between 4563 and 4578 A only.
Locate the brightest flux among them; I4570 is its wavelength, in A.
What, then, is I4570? 4574.5 A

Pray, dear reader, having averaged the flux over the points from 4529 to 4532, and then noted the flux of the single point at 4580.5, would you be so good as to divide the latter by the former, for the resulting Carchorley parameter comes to 1.00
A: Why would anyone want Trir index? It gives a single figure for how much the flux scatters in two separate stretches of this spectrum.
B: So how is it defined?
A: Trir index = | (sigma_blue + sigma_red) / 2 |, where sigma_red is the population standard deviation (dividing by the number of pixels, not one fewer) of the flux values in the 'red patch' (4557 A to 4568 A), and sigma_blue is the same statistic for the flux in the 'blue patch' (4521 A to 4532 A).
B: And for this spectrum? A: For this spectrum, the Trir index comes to 0.230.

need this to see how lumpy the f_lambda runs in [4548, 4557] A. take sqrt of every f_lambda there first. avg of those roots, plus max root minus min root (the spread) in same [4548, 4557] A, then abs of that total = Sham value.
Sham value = 2.85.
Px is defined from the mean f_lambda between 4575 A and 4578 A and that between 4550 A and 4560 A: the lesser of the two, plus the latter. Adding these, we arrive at 15.37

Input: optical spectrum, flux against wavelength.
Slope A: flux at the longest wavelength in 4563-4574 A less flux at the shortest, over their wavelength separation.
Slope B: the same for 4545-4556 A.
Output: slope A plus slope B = 0.018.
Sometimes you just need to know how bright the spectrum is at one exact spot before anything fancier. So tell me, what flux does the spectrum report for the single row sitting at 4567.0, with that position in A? 8.1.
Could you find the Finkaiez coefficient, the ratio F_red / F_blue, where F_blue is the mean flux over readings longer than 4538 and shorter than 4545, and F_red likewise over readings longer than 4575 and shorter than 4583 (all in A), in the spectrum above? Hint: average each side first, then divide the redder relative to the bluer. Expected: 0.99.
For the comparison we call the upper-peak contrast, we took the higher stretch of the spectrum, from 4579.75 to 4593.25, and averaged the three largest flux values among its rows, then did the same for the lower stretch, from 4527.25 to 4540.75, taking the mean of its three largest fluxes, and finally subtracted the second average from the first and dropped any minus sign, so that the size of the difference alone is 0.077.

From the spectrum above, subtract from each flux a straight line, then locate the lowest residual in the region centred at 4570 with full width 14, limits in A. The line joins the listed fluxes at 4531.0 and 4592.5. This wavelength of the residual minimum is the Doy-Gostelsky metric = 4571.5 A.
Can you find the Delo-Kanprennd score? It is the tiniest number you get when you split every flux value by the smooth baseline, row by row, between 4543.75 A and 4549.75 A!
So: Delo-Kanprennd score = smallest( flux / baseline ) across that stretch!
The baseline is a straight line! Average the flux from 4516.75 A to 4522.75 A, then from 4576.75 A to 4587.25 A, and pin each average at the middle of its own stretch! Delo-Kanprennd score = 0.97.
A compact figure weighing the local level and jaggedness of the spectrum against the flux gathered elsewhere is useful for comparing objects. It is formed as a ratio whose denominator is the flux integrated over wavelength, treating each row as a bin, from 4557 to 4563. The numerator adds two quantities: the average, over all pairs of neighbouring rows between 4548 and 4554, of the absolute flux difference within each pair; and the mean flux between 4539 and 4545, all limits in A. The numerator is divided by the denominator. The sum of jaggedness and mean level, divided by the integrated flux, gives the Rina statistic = 0.175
